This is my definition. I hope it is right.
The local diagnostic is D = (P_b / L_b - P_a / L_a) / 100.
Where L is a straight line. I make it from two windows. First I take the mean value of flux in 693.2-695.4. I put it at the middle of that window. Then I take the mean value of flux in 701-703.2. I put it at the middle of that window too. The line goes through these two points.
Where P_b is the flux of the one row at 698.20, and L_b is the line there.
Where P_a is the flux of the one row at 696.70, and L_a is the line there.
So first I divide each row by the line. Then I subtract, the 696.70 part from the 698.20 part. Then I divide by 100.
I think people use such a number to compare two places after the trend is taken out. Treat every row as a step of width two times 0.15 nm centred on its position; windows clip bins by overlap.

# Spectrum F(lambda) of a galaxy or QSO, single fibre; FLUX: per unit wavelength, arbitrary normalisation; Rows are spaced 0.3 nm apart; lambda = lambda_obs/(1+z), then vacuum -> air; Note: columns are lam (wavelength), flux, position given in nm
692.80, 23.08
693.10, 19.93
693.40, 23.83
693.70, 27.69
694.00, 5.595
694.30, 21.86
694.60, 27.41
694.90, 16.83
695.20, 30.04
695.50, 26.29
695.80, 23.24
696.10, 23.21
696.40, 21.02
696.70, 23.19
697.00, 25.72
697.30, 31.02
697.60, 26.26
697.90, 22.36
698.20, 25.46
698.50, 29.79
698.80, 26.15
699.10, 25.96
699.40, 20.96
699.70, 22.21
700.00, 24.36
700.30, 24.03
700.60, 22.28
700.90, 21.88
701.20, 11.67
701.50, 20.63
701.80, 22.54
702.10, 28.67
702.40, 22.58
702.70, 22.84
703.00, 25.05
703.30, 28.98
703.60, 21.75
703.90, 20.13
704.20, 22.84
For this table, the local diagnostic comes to 0.0010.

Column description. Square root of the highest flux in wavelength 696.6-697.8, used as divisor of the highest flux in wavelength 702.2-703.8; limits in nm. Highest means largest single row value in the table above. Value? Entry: 5.2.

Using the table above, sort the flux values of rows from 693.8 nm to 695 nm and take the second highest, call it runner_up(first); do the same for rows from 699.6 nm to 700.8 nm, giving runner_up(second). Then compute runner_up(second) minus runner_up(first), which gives 2.2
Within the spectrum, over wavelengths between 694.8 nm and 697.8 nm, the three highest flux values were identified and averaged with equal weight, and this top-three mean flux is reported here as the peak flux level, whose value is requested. 29.1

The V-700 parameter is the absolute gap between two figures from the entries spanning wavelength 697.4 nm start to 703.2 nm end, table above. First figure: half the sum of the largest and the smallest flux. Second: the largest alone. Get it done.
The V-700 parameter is 9.1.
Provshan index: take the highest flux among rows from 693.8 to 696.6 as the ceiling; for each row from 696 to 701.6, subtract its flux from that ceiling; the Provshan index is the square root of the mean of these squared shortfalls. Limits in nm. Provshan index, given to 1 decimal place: 7.6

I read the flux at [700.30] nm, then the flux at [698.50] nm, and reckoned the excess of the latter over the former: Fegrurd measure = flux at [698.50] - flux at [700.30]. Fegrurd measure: 5.8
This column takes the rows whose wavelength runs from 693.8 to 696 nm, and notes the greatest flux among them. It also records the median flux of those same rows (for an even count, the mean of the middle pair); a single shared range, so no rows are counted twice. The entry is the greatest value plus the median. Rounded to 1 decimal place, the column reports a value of 53.3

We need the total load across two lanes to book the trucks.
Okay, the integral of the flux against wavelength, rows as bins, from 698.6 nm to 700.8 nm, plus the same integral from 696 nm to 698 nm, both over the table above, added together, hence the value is 102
